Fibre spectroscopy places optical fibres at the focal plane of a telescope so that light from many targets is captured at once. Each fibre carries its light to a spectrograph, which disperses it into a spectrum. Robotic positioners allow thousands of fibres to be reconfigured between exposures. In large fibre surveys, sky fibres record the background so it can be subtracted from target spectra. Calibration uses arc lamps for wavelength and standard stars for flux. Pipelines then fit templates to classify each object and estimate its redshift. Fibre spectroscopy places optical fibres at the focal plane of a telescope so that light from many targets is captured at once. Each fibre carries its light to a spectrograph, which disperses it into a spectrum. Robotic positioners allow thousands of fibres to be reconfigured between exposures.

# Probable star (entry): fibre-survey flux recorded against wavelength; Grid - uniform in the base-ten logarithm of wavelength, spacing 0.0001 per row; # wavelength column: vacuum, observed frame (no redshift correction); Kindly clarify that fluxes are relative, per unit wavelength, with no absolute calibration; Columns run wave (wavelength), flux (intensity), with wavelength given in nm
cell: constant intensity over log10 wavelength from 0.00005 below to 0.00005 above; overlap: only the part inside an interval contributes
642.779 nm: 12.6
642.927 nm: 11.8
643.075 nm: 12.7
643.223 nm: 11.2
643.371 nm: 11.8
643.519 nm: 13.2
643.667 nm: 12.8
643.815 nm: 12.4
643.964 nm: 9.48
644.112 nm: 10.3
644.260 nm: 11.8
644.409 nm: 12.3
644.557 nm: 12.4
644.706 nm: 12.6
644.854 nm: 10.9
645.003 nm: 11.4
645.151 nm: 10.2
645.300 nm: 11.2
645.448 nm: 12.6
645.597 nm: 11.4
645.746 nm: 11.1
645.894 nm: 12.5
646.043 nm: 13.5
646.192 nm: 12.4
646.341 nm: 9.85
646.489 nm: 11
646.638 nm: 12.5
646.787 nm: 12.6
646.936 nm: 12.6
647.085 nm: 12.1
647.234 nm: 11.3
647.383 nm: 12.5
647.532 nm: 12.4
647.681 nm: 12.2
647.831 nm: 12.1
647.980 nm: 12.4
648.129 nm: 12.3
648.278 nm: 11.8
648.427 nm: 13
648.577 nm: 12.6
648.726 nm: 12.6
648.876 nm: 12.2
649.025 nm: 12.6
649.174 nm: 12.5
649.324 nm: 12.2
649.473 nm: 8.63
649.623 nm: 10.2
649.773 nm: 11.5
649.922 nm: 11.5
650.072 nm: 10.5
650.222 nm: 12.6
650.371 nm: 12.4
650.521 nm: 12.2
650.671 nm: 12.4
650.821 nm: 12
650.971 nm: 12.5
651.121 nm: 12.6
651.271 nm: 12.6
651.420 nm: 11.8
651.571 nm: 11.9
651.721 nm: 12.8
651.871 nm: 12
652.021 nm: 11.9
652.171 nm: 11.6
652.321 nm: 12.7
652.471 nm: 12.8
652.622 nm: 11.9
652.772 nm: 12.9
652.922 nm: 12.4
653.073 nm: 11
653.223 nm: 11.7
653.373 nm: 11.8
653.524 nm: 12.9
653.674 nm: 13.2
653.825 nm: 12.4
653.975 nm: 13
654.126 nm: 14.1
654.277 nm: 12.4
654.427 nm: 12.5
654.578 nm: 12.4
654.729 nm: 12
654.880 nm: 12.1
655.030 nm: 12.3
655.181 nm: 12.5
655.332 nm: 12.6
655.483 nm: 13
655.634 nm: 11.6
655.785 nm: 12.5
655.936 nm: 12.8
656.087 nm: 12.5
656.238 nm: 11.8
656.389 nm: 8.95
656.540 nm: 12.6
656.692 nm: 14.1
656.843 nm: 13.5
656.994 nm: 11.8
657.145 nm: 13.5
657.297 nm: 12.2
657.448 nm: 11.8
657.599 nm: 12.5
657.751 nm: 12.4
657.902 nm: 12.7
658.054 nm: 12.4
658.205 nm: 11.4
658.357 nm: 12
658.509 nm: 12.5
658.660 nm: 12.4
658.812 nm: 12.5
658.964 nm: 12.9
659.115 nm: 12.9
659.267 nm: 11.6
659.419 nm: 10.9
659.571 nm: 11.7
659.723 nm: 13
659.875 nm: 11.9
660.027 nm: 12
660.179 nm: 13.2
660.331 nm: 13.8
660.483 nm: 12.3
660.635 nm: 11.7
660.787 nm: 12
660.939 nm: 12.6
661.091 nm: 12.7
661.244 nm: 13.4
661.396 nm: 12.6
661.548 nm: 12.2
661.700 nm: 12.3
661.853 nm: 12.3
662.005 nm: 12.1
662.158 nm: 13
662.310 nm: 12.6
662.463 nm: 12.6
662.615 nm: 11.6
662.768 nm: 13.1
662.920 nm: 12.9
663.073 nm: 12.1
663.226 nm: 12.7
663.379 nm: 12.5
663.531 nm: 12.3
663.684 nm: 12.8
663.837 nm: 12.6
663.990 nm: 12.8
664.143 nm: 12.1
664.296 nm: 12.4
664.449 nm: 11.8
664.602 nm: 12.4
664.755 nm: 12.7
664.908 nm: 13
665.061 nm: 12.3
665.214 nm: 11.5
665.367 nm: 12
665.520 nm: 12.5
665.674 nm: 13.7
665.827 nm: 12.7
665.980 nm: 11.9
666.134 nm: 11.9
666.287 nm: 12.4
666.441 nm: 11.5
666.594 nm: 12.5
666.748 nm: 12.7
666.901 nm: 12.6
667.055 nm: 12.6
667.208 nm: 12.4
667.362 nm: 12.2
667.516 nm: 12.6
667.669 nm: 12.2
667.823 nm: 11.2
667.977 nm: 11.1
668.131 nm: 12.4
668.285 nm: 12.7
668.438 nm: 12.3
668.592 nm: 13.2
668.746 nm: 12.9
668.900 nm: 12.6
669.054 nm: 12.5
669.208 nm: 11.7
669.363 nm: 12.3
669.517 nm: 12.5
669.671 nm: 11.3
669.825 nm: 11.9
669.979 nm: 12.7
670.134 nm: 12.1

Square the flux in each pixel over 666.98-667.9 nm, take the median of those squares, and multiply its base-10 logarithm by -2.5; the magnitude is -5.45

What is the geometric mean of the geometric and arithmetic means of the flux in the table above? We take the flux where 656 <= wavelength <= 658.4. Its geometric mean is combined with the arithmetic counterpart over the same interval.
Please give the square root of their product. 12.2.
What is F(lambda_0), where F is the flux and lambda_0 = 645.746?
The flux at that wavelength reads 11.1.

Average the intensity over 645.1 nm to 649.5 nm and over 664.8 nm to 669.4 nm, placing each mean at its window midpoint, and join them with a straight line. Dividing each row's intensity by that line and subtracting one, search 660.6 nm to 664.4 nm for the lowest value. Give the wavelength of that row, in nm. 662.615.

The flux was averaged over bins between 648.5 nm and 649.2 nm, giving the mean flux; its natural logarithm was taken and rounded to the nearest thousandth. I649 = 2.526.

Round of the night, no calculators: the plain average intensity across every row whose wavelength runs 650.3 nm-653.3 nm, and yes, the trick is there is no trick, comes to 12.2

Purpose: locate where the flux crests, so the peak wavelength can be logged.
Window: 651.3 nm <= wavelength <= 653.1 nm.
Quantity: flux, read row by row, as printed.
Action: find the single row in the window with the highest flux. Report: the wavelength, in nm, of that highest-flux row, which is 652.772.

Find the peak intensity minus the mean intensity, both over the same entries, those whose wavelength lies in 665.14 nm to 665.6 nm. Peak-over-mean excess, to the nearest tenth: 0.5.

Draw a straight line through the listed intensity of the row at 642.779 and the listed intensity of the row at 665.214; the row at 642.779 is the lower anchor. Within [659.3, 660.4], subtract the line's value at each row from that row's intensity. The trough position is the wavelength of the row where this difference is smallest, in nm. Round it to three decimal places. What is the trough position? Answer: 659.419 nm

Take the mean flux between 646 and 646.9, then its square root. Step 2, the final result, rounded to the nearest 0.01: 3.46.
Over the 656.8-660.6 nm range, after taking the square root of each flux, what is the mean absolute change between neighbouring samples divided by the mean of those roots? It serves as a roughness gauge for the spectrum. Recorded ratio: 0.030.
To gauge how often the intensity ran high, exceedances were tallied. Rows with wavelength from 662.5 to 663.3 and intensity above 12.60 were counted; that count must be 3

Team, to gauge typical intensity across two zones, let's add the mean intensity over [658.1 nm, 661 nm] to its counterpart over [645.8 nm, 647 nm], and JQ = 24.4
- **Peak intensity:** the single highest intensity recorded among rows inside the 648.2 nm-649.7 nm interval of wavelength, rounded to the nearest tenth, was 13.0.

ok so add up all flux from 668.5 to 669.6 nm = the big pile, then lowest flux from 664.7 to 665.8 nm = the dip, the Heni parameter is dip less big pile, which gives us -76.2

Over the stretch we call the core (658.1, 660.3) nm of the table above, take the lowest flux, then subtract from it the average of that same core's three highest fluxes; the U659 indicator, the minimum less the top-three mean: -2.13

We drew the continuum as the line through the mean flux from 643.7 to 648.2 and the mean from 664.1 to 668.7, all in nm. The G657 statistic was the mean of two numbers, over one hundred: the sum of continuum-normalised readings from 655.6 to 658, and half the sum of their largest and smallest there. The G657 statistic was 0.0864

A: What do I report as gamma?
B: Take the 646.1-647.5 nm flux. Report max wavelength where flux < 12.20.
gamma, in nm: 647.234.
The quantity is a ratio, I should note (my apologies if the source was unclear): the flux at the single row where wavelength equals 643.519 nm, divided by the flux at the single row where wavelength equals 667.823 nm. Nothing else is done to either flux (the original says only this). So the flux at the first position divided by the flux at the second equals 1.18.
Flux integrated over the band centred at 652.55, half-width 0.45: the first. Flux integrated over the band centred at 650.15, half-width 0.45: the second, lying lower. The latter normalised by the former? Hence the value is 0.95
